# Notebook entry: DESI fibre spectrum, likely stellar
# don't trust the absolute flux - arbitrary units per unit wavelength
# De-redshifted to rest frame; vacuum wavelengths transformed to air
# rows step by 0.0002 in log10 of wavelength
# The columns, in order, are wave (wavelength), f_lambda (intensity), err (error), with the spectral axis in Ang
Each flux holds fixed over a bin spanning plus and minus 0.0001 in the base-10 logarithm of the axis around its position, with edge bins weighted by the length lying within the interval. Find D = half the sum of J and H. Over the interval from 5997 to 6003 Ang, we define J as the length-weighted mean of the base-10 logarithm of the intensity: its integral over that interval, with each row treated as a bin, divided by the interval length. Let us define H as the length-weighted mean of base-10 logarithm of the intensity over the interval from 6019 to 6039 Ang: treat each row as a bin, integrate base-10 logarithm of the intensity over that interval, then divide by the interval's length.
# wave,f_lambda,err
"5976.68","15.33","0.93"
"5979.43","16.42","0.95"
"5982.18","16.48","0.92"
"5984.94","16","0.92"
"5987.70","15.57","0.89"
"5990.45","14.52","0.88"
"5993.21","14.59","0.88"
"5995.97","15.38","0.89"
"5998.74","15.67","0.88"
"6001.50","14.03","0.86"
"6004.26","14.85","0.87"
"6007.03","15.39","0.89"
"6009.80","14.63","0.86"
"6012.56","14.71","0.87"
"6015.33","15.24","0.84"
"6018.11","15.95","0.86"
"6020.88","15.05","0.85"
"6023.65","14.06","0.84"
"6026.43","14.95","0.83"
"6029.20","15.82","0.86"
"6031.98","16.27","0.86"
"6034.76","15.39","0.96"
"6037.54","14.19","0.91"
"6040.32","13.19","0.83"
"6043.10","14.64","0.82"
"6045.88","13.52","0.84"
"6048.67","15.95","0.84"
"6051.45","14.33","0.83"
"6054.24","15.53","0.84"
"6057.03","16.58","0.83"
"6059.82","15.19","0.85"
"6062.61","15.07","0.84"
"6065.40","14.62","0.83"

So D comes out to 1.18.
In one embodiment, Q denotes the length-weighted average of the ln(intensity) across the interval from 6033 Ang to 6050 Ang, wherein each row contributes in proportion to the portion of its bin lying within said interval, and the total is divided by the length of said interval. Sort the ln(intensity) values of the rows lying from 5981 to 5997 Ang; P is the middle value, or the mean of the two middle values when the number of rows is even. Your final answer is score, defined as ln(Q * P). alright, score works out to 1.99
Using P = 2.74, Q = 2.67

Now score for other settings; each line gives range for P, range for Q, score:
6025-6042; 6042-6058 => 2.00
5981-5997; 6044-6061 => 2.01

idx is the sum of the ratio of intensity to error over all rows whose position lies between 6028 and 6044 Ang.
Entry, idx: 103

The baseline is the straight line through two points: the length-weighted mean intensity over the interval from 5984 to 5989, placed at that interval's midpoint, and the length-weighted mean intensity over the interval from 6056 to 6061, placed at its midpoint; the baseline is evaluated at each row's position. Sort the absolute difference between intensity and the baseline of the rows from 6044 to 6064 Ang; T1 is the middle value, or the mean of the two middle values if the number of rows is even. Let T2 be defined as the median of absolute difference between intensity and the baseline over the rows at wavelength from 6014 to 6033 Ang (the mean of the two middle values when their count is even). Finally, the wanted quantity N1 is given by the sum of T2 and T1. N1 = 1.28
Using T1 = 0.72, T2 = 0.56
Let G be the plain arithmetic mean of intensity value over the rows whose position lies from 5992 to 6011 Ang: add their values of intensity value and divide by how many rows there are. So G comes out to 14.9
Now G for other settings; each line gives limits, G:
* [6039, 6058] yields 14.8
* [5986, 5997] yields 15.0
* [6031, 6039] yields 15.3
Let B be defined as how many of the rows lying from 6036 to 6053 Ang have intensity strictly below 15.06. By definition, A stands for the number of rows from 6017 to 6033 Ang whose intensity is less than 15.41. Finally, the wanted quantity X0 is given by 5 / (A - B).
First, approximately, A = 3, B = 5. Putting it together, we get -2.5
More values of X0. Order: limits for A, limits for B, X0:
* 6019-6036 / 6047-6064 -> 1.7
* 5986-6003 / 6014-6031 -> 5.0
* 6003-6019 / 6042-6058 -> 2.5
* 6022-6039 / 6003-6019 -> 5.0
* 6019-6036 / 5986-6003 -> 5.0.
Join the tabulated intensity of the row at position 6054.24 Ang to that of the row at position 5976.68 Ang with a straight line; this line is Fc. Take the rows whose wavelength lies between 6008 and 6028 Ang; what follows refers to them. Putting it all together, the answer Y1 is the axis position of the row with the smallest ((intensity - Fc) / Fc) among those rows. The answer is 6023.65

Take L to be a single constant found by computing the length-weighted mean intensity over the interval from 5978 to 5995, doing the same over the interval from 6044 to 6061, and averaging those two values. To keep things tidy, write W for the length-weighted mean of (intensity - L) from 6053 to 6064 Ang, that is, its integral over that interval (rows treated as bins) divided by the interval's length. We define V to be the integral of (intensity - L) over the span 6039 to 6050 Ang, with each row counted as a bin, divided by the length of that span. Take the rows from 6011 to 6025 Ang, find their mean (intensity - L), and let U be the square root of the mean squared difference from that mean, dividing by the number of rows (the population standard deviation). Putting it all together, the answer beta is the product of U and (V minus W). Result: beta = -0.8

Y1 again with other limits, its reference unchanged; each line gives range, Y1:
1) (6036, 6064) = 6040.32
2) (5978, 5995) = 5990.45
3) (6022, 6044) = 6040.32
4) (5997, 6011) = 6001.50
